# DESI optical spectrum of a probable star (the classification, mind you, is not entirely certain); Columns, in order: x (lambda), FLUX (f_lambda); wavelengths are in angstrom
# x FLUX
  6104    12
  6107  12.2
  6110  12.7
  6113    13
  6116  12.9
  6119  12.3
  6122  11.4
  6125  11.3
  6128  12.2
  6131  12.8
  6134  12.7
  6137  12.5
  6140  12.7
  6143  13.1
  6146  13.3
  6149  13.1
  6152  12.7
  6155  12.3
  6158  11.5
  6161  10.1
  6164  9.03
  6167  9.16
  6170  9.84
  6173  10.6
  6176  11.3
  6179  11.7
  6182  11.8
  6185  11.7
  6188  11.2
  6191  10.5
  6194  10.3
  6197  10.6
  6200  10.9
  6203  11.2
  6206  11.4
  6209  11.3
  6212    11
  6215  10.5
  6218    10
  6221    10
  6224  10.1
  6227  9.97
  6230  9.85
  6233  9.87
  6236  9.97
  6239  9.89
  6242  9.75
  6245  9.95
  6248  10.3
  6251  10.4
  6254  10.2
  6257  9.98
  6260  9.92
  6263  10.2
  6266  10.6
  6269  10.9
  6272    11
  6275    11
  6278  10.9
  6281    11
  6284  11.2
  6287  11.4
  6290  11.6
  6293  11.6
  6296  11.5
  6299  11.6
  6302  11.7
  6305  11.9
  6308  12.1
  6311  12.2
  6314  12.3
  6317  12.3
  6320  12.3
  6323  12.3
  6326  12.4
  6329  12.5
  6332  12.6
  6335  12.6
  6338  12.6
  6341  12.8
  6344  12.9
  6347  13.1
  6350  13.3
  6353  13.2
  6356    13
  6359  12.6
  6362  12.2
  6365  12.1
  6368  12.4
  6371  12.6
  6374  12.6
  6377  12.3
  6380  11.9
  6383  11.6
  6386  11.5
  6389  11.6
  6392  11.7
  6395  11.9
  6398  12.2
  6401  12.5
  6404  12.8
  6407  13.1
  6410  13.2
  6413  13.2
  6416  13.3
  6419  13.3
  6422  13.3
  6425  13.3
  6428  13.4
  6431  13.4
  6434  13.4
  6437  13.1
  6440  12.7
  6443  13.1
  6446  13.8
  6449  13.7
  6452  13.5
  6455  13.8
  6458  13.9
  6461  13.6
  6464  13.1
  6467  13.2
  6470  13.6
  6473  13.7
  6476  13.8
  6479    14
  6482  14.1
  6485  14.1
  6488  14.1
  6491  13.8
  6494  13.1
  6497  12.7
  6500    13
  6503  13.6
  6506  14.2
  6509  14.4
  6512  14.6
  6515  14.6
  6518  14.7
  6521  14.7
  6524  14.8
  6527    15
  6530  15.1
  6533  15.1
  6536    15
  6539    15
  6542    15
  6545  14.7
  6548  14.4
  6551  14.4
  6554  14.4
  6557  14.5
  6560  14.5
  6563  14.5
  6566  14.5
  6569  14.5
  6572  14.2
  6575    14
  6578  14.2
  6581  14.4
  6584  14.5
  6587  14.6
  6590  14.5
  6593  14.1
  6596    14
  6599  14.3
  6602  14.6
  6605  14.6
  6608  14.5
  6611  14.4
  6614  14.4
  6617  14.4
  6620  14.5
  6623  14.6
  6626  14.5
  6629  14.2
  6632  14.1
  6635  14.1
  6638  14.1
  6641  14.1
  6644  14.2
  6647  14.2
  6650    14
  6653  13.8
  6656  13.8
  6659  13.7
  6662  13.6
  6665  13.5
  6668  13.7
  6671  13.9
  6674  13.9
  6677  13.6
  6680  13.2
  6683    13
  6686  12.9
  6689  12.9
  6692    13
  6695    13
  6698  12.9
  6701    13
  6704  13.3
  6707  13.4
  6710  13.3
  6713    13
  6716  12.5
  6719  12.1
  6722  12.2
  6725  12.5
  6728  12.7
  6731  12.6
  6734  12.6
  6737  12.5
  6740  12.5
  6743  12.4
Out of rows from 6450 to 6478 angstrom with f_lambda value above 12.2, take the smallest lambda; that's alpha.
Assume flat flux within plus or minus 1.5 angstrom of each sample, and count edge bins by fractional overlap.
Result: 6452 angstrom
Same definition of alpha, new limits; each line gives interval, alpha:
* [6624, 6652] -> 6626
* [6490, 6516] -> 6491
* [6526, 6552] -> 6527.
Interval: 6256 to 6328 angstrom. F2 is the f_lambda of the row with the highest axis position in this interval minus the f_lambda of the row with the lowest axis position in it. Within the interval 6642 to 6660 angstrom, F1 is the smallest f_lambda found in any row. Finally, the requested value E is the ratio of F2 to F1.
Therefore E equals 0.18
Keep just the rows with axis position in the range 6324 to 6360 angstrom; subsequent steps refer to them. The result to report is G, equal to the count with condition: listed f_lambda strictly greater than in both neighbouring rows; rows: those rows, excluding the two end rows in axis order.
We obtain 1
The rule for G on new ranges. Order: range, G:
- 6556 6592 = 1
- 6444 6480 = 1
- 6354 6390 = 0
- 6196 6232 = 2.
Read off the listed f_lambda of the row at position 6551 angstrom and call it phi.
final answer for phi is 14.4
